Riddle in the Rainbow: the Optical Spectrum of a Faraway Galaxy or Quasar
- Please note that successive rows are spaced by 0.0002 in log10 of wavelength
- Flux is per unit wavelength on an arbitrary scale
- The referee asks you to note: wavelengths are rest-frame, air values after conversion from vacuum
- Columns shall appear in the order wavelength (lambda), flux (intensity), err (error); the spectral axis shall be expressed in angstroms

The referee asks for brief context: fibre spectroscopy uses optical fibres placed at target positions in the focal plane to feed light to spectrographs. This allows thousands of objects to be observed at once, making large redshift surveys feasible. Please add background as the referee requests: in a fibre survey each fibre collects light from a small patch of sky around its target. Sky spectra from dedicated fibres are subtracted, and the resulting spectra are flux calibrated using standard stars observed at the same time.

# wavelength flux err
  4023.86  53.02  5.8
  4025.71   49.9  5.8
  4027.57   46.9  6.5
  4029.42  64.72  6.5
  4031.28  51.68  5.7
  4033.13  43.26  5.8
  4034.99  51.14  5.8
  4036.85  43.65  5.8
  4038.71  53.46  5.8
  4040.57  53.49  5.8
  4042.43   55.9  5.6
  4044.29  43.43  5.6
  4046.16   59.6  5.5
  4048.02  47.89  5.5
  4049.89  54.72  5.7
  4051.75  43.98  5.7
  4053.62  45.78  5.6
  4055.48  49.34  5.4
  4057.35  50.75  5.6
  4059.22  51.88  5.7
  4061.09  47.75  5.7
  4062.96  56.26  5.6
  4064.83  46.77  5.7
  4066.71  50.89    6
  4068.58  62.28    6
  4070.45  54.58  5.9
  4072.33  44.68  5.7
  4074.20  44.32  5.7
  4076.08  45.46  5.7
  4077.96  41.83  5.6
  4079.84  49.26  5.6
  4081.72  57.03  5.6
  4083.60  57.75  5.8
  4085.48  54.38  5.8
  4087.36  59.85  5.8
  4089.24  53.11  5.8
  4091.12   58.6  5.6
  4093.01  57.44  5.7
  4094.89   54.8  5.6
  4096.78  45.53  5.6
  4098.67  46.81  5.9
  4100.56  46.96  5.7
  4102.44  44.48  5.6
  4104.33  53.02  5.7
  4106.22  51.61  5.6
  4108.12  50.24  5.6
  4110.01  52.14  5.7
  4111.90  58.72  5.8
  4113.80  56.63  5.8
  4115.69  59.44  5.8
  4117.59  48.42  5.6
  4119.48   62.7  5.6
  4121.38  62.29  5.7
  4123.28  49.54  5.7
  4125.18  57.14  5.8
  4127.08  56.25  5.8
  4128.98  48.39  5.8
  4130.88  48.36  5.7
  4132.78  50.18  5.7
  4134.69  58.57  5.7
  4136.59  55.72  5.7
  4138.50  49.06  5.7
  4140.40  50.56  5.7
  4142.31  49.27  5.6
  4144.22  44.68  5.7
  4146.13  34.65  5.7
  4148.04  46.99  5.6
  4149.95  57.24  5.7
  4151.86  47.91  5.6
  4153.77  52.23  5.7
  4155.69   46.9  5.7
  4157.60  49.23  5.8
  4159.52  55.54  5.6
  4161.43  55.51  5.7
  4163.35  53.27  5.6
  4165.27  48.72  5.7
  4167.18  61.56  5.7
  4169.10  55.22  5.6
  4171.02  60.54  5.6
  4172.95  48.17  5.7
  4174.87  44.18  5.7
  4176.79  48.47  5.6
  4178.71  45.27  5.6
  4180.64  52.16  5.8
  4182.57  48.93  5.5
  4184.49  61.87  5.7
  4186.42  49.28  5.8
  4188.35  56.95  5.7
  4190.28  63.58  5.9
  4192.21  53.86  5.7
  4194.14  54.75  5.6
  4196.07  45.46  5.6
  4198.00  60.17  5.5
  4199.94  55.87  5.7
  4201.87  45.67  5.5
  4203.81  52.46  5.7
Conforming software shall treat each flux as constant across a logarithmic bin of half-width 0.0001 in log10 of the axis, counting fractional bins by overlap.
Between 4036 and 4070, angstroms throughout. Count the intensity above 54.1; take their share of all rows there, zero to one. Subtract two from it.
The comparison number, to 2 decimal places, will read -1.72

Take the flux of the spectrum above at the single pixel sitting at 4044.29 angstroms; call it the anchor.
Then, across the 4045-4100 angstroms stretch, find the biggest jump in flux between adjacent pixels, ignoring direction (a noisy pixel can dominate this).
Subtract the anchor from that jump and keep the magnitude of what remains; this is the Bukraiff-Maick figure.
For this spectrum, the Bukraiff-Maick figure 31.7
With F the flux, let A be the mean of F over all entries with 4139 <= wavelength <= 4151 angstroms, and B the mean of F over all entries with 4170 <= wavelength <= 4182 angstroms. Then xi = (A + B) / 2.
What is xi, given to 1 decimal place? 48.5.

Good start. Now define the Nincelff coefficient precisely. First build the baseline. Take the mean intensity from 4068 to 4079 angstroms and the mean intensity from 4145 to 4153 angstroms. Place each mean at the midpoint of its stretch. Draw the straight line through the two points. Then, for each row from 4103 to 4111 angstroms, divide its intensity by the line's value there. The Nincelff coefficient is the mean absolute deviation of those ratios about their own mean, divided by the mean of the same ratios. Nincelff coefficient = 0.016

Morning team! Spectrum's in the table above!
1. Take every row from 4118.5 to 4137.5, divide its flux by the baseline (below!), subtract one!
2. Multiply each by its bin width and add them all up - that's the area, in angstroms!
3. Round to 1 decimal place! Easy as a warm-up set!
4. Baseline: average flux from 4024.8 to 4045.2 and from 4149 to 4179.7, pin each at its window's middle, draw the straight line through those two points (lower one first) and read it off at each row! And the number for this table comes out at 1.2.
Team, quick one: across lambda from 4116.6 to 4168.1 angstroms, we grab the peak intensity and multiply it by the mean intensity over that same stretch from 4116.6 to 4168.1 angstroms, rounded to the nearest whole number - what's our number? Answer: 3253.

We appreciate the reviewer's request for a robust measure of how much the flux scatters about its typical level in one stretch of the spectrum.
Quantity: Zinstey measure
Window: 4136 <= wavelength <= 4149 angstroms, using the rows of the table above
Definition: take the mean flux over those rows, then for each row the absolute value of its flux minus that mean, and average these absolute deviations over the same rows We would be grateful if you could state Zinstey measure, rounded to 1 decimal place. 4.4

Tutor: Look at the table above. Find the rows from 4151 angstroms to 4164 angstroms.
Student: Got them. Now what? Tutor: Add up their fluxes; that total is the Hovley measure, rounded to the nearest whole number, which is 361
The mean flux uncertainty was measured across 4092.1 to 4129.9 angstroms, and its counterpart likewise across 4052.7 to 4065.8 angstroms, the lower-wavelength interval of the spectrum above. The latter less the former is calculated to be -0.091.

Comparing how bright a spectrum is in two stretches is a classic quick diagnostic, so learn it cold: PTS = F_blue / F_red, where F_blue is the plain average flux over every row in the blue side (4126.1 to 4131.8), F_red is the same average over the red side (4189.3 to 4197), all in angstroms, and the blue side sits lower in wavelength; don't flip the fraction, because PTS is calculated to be 0.94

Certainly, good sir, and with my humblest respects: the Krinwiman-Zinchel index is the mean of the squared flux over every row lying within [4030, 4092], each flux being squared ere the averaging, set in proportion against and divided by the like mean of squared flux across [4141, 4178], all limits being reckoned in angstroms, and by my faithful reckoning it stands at 1.02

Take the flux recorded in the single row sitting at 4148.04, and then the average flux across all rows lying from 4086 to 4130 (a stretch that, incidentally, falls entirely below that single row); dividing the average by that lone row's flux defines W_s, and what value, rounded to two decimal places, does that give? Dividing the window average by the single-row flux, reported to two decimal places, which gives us 1.14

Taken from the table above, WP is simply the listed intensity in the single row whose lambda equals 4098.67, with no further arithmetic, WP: 46.81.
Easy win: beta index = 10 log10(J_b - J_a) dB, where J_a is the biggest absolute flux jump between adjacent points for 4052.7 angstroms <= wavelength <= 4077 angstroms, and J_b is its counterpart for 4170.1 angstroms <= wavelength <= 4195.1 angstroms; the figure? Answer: 1.9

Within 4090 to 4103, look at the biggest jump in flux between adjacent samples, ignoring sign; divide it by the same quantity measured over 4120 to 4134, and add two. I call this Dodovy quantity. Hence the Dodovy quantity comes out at 2.73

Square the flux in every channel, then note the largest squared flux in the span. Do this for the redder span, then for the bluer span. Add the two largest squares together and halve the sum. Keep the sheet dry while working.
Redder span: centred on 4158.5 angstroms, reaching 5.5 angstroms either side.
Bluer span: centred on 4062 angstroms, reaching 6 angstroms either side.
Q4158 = 3125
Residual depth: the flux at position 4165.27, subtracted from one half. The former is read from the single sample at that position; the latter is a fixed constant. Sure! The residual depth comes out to -48.2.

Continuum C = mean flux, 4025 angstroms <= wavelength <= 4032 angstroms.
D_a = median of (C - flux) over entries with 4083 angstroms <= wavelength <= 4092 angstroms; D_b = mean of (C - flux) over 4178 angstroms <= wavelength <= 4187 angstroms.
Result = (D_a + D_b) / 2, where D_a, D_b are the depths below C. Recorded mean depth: -1.3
